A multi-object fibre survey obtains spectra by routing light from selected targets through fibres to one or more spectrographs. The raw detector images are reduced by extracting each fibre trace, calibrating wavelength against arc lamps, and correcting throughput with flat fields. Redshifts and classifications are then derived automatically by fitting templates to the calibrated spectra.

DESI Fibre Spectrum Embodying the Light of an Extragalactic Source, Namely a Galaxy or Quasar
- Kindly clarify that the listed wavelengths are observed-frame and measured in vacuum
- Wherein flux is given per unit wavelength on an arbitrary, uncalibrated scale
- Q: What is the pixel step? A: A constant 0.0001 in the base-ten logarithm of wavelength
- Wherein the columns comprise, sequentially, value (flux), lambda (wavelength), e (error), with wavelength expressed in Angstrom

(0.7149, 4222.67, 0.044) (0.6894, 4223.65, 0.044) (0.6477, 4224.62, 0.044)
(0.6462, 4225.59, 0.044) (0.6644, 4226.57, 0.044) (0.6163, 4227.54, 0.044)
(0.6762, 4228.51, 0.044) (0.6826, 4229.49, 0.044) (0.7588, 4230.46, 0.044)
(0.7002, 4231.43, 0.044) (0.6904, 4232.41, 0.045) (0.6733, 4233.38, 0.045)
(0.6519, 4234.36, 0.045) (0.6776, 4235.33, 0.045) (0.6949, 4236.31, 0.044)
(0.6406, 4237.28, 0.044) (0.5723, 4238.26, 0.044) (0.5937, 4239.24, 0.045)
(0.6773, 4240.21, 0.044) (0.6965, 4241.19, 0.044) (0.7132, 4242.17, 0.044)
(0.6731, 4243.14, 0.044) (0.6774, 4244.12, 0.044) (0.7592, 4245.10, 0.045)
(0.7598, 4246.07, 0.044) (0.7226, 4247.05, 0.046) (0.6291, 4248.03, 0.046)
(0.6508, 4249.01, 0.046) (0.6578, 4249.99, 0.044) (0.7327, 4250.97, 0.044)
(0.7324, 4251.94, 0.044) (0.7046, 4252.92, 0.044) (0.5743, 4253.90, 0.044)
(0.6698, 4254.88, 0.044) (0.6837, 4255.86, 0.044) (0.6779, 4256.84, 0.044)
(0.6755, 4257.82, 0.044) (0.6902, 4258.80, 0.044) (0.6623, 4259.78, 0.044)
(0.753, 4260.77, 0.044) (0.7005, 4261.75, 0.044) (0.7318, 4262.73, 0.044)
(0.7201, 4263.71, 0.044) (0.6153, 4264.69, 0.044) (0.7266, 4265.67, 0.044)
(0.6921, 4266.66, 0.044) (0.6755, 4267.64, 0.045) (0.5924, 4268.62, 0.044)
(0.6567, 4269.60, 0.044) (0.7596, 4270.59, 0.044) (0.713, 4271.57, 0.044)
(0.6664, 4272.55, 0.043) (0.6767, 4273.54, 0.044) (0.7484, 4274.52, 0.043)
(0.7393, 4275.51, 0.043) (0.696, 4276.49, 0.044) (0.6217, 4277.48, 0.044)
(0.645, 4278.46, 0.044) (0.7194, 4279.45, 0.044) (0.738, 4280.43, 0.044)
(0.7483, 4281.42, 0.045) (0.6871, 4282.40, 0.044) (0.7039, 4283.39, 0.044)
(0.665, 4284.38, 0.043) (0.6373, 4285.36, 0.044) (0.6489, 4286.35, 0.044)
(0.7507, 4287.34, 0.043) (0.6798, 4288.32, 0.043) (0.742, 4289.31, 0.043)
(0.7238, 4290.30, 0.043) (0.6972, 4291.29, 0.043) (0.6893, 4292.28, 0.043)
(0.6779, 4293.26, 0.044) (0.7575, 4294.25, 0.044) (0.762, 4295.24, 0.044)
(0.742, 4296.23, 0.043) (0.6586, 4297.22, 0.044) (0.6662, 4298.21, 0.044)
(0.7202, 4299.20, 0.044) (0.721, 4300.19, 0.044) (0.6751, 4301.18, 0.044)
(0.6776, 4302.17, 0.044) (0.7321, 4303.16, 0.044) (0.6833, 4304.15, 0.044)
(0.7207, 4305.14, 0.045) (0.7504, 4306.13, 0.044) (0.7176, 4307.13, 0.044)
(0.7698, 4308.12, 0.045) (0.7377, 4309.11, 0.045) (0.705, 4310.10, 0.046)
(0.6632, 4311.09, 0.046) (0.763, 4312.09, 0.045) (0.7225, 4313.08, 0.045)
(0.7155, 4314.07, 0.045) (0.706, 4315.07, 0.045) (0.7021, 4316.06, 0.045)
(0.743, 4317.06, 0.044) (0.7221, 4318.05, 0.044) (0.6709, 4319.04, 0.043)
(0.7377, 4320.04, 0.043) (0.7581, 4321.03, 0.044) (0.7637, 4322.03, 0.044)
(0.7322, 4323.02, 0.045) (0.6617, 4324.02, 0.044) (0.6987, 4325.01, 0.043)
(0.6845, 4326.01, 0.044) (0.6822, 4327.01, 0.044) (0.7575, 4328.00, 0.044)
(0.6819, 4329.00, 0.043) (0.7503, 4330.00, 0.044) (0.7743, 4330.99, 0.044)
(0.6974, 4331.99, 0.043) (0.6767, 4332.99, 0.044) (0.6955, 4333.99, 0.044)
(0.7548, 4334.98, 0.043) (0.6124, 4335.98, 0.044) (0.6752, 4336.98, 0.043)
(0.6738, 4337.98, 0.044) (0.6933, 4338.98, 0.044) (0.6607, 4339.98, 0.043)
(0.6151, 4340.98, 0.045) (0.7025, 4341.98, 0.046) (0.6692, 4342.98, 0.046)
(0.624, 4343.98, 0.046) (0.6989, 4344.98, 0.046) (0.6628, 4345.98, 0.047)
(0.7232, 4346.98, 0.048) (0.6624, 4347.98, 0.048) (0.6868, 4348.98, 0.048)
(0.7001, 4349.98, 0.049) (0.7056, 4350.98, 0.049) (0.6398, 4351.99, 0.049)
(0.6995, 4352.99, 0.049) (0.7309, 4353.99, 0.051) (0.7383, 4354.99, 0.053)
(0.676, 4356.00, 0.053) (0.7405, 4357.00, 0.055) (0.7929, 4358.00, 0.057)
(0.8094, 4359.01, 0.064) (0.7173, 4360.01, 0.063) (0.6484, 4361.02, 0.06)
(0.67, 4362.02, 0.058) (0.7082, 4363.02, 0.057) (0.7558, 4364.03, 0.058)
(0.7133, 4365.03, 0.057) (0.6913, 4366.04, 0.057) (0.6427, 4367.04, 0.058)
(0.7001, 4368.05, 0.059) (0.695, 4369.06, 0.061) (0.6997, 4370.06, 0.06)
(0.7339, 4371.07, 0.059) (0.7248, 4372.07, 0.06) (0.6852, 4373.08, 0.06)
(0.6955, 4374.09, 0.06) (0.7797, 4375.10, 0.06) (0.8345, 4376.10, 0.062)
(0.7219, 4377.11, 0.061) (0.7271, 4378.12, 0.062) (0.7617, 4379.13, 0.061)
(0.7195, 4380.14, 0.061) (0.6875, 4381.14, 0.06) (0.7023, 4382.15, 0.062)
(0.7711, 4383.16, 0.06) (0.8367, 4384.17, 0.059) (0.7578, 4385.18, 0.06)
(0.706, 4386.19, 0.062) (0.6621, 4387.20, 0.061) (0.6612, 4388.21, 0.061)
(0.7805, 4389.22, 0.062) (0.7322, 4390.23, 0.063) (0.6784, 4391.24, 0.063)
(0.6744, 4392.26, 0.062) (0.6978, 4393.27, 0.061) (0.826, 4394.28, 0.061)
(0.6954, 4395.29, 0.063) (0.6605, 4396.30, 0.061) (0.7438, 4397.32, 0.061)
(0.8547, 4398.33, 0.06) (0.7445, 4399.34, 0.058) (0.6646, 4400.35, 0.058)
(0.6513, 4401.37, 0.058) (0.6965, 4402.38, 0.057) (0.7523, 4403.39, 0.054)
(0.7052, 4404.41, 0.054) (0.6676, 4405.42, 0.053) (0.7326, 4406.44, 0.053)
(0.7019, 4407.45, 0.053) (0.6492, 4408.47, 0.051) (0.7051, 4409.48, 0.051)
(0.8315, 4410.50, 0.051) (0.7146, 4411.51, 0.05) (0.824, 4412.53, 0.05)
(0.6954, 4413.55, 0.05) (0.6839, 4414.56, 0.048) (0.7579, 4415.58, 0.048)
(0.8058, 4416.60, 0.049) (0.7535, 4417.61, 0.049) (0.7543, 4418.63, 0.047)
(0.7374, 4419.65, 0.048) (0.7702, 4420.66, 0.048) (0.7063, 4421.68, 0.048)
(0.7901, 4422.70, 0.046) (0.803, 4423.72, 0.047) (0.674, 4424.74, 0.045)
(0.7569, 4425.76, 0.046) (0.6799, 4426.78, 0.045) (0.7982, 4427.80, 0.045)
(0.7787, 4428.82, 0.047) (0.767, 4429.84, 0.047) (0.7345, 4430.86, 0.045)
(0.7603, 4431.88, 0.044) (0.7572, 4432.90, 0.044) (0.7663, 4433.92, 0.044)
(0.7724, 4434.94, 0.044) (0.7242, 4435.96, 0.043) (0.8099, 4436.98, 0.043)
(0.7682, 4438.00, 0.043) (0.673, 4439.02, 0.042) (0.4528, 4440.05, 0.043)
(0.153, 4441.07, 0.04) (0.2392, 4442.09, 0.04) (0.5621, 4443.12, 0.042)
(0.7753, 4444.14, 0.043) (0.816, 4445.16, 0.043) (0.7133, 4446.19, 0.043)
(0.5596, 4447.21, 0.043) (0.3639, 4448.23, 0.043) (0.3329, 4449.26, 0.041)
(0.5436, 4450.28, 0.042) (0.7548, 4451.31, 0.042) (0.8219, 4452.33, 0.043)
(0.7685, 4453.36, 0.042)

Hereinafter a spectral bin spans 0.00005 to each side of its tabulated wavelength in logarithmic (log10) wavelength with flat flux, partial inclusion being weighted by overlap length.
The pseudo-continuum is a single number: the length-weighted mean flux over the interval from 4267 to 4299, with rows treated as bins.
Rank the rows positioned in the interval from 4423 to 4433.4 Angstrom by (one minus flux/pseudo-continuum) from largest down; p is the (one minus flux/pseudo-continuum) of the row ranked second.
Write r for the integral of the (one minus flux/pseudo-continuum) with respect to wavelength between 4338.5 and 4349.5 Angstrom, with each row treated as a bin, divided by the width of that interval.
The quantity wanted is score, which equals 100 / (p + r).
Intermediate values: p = 0.02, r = 0.035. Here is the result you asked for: 1703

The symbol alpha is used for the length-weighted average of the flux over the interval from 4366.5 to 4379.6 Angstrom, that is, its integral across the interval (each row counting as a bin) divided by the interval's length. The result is 0.723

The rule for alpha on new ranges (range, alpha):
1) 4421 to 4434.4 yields 0.752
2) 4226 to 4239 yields 0.667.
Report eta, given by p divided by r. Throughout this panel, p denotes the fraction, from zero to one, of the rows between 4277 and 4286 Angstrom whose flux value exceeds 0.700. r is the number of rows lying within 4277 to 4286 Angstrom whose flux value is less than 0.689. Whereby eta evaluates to 0.09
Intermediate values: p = 0.44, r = 5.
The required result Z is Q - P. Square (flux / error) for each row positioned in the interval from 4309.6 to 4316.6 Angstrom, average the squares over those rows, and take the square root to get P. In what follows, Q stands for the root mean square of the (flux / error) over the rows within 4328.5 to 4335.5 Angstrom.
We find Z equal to 0.8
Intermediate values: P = 15.7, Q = 16.5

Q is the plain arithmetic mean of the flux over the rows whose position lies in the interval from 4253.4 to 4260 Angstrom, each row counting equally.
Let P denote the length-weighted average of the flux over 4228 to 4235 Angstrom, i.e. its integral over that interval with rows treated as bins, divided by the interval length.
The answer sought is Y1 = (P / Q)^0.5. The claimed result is 1.021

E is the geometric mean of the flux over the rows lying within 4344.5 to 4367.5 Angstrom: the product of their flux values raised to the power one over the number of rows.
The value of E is 0.704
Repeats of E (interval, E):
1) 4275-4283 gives 0.698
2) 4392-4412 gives 0.716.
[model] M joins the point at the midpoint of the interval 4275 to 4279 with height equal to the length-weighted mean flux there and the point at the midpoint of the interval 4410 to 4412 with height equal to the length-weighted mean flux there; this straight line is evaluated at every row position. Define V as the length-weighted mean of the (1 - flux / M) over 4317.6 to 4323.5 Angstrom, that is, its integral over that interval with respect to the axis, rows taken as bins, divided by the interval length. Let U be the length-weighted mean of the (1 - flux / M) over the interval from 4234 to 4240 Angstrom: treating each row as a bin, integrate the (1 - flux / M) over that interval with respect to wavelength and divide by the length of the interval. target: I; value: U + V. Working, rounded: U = 0.01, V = -0.03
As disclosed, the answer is -0.02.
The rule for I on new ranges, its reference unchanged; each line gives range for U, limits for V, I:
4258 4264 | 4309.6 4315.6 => -0.08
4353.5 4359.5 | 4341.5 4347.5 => 0.05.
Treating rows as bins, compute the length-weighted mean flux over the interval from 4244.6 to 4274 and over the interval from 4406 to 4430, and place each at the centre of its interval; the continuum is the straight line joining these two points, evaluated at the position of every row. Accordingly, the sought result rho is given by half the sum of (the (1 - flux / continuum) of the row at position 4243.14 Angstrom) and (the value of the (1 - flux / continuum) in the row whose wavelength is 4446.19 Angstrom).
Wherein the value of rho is 0.03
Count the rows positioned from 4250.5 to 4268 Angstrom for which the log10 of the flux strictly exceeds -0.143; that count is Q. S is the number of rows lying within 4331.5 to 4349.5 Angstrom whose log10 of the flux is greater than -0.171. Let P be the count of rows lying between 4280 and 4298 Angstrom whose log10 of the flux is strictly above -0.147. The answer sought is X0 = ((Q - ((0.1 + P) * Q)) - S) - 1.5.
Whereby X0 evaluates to -54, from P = 8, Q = 6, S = 10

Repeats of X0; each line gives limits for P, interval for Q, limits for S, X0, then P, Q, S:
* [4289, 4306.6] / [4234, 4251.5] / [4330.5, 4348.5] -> -48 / 10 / 4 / 10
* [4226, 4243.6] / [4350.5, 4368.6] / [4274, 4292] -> -21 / 2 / 6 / 13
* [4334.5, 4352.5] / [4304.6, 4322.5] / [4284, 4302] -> -27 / 2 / 11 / 13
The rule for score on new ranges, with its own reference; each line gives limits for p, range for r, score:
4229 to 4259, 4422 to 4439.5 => 1059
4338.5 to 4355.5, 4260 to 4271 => 897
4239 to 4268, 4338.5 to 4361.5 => 669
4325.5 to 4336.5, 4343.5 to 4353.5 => 1921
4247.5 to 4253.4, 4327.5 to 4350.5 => 1300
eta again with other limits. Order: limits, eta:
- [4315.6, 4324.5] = 0.39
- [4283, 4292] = 0.11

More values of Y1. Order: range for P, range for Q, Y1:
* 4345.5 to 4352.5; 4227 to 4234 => 0.998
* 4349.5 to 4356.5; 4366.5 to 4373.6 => 1.001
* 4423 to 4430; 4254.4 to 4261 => 1.045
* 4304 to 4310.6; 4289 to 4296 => 1.005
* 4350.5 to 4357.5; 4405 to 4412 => 0.993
